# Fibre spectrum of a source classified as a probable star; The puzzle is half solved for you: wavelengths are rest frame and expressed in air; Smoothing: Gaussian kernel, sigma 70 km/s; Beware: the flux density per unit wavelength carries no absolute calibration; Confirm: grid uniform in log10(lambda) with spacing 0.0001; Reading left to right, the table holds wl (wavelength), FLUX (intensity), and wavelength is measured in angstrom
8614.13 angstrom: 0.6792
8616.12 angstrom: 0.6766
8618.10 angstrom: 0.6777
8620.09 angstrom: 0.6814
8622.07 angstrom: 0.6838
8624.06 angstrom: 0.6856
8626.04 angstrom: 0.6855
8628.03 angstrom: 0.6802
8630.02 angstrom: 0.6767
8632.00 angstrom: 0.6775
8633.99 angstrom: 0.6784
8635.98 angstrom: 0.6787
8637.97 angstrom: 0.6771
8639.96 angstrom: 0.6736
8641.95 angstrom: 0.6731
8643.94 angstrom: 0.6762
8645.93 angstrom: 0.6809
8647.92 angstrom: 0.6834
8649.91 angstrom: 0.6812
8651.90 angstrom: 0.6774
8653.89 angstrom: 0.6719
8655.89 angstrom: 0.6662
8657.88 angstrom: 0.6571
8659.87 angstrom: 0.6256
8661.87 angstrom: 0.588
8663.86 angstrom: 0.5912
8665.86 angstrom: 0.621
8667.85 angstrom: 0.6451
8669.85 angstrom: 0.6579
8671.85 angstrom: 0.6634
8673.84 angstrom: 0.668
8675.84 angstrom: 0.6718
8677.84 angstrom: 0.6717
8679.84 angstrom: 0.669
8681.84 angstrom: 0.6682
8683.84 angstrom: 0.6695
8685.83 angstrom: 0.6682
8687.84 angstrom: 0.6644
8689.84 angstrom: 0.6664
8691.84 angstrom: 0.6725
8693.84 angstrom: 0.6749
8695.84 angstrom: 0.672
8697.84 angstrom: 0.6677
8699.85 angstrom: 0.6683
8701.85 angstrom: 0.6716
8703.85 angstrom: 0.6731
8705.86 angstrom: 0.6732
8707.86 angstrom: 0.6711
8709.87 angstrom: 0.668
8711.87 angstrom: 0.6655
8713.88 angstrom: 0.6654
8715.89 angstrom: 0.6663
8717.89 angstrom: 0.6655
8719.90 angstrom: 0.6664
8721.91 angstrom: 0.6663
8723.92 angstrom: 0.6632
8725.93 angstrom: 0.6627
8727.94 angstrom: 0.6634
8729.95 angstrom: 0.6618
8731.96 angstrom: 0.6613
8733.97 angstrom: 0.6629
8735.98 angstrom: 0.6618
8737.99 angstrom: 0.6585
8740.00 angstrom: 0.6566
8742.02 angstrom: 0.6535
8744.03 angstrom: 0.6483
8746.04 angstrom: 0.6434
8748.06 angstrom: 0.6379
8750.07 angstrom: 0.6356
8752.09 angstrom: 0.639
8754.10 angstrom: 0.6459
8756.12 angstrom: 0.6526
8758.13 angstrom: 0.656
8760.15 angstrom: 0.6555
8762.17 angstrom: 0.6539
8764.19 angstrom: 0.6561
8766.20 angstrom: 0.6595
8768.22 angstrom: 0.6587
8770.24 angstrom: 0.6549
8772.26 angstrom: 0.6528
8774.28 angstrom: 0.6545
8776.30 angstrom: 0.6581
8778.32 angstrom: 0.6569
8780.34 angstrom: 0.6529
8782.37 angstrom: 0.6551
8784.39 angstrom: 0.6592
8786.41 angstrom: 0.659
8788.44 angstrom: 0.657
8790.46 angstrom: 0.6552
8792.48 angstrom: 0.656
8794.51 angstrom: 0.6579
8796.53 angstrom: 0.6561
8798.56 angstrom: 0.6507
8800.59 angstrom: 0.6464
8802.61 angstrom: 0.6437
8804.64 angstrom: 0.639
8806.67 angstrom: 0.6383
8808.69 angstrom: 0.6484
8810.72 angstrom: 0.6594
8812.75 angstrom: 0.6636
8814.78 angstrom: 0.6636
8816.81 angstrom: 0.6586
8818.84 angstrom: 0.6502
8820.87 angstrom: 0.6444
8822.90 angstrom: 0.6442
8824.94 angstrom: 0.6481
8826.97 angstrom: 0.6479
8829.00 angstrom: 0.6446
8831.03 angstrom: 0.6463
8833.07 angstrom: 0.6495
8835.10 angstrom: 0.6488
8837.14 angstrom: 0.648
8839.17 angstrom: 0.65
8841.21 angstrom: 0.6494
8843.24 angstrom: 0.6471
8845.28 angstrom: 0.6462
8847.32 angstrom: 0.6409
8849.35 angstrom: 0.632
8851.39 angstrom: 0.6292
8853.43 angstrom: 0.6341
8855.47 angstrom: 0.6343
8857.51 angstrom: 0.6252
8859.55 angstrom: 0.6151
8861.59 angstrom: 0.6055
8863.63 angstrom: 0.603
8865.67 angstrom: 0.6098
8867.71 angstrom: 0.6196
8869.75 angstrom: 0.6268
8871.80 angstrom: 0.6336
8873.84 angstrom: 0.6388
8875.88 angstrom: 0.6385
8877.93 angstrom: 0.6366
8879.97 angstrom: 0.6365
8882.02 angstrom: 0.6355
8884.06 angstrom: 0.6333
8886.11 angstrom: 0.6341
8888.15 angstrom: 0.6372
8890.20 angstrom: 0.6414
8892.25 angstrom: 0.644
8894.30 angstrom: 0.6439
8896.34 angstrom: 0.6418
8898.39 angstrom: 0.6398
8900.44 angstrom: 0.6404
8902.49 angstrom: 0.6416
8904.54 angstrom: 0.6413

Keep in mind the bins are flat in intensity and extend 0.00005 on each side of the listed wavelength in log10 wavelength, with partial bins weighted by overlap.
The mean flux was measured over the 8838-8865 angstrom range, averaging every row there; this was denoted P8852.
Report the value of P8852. 0.632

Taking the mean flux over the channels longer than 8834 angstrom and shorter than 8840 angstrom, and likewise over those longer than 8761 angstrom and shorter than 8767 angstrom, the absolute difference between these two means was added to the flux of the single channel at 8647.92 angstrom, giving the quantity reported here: 0.691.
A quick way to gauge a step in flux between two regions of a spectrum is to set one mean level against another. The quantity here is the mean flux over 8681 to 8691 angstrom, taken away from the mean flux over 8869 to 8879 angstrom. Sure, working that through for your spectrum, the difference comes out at -0.0325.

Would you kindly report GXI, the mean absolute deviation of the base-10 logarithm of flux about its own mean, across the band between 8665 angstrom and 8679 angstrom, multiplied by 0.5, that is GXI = 0.0046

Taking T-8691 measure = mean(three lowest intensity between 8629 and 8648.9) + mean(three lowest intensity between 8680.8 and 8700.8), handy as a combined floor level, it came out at 1.34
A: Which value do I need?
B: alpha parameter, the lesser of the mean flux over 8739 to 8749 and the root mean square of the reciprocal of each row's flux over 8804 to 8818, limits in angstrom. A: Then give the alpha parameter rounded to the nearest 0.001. 0.648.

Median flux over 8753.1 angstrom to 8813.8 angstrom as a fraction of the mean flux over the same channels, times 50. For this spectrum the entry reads 50.1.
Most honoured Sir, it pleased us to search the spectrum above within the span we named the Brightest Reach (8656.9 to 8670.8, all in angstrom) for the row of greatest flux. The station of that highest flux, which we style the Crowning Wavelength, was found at 8669.85 angstrom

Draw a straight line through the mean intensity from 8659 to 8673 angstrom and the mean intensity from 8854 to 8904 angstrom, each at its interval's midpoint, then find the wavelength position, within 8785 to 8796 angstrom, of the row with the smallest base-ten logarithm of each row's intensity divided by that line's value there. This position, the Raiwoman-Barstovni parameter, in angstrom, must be 8790.46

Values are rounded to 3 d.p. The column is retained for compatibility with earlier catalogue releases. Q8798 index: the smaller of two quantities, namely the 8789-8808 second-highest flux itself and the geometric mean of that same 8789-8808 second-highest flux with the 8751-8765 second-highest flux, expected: 0.656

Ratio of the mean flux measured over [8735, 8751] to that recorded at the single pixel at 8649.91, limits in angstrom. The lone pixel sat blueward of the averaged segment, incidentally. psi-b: 0.95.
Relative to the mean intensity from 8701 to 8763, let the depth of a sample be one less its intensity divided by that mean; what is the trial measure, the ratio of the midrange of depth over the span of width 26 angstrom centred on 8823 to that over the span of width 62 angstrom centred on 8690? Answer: 0.18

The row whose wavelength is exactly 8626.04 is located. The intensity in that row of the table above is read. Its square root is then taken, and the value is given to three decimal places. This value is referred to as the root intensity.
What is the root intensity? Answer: 0.828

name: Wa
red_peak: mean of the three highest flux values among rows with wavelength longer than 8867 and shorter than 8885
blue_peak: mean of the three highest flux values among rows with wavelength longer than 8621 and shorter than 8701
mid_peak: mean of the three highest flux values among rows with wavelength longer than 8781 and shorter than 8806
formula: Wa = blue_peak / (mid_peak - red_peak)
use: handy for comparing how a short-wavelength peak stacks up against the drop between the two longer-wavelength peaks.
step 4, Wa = 33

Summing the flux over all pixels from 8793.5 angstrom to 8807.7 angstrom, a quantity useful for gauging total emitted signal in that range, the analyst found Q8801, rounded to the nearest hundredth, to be 4.53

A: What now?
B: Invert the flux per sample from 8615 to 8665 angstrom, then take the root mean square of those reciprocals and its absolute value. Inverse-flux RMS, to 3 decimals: 1.500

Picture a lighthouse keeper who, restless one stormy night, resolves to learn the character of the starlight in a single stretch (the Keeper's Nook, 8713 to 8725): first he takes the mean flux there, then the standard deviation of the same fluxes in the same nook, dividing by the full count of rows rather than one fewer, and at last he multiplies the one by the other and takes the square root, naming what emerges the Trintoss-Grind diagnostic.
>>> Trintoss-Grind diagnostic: 0.03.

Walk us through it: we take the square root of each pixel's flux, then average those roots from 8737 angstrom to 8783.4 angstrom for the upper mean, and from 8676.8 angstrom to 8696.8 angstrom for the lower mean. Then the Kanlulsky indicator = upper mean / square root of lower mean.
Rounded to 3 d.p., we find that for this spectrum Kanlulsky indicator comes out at 0.893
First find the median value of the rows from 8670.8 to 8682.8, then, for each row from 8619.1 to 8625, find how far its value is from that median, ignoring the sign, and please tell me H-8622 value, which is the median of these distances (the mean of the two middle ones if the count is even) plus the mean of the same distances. 0.030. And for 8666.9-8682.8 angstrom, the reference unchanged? 0.009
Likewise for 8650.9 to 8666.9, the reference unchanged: 0.062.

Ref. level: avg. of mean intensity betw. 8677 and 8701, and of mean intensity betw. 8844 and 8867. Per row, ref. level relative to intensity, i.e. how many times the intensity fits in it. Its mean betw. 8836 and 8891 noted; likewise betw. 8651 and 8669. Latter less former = -0.0067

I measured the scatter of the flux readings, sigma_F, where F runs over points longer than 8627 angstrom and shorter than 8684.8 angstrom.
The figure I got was 0.025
